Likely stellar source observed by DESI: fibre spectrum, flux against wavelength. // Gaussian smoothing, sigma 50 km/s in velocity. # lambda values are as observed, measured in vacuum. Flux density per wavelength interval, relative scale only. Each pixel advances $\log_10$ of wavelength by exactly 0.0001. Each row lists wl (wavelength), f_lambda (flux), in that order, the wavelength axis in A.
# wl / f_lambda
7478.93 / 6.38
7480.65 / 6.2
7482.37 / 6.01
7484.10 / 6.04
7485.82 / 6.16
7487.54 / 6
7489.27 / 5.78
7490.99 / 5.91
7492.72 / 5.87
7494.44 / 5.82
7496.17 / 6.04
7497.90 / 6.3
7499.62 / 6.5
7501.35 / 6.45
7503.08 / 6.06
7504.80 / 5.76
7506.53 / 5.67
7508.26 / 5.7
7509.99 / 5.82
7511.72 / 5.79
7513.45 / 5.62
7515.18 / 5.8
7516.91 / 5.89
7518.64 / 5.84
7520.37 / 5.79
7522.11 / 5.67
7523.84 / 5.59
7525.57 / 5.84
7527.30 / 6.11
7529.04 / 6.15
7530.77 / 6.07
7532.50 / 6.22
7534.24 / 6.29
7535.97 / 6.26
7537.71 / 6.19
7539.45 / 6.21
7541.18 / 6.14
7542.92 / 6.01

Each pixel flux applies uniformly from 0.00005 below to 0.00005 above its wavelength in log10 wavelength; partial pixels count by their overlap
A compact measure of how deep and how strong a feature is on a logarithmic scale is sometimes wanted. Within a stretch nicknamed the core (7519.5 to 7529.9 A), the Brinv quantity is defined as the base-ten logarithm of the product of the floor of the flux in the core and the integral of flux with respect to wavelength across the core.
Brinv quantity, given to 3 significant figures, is 2.53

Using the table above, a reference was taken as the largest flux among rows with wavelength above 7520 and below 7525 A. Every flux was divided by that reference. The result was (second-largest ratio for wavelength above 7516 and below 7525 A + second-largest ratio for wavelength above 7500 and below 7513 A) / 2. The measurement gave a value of 1.03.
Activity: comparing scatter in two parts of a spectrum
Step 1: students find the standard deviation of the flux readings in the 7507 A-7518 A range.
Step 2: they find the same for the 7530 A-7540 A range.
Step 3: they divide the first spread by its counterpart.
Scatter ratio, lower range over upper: 1.3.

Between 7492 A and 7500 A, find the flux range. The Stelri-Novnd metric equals 0.68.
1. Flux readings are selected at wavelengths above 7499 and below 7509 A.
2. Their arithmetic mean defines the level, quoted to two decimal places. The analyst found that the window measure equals 6.02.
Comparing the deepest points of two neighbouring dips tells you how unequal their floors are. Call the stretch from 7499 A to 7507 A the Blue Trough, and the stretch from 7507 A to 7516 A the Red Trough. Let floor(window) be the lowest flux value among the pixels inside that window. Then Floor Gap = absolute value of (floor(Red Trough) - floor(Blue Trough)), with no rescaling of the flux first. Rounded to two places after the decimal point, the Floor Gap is 0.05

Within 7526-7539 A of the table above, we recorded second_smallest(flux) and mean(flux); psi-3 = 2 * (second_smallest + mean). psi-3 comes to 24.6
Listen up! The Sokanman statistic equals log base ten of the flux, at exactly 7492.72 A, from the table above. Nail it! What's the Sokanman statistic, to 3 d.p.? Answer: 0.769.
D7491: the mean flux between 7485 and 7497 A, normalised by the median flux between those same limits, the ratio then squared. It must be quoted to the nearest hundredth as 1.01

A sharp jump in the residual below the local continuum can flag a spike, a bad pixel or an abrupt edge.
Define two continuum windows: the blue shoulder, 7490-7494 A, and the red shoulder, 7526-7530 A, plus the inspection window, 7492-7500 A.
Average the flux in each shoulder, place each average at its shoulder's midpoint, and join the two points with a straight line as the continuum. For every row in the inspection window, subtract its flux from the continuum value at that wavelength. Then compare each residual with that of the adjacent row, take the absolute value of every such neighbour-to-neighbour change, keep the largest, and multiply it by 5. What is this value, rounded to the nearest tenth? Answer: 1.2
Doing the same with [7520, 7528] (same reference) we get 1.3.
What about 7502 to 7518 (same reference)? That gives 1.6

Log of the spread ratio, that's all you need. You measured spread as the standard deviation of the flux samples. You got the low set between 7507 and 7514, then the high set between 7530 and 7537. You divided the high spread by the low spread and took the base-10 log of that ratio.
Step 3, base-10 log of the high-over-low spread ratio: 0.0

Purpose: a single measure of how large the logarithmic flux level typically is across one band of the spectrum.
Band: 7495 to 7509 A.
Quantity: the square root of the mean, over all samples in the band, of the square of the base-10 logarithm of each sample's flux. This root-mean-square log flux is 0.782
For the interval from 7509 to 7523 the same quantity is 0.762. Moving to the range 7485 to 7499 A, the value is 0.777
